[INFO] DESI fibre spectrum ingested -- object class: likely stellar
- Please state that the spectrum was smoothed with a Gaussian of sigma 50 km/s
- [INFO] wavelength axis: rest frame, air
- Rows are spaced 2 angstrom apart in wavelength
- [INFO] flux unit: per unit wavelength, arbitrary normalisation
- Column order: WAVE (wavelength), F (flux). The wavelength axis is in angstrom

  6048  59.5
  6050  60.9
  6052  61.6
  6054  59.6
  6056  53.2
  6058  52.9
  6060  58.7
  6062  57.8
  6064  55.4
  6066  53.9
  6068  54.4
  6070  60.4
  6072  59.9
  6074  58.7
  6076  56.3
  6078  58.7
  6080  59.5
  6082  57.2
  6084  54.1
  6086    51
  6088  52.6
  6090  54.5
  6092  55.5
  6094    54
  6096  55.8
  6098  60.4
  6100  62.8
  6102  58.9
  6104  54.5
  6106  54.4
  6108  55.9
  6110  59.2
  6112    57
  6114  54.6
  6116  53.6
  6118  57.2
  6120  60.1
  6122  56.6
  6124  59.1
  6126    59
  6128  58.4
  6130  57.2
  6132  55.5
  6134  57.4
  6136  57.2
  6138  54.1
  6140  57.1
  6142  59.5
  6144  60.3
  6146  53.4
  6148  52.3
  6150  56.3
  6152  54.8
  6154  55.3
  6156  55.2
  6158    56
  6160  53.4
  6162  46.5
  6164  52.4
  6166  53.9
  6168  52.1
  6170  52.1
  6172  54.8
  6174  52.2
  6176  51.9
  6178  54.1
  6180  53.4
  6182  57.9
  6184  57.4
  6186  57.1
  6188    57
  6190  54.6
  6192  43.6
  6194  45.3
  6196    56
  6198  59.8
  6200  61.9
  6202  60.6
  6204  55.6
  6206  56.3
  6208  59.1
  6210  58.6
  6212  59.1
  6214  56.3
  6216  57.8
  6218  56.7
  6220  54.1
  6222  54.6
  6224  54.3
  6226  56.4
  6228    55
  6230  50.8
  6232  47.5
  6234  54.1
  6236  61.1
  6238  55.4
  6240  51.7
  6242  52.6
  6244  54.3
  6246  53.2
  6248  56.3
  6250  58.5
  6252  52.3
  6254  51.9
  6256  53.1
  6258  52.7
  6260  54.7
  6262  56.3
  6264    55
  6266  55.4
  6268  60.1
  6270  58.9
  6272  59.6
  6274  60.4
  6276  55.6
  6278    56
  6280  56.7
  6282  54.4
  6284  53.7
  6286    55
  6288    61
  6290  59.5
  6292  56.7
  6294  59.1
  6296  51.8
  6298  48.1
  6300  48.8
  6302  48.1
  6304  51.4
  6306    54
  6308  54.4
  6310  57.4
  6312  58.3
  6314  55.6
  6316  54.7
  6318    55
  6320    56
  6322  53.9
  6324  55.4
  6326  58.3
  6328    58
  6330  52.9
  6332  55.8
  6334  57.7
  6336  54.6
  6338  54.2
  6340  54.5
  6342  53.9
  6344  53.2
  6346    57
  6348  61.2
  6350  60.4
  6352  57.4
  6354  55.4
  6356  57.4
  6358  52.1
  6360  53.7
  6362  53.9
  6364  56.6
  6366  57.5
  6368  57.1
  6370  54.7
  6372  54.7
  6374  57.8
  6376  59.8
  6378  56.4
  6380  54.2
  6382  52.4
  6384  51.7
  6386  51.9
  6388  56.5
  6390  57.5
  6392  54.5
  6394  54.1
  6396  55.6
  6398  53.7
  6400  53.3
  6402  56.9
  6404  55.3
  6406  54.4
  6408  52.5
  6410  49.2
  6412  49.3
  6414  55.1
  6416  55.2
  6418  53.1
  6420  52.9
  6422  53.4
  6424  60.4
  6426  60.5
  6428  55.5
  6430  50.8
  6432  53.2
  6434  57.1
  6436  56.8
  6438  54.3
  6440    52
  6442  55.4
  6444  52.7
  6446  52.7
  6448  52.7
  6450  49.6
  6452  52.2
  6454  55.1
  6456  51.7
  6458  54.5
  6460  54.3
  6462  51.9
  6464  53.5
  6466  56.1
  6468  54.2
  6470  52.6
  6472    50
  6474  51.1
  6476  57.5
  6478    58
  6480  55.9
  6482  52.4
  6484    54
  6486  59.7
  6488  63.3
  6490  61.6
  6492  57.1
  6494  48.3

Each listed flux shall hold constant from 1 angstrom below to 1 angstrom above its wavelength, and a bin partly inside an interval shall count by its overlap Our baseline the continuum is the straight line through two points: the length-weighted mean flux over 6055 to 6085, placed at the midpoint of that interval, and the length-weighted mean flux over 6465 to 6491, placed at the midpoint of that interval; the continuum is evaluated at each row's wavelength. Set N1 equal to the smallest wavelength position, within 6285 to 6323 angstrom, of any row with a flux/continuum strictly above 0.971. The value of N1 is 6286 angstrom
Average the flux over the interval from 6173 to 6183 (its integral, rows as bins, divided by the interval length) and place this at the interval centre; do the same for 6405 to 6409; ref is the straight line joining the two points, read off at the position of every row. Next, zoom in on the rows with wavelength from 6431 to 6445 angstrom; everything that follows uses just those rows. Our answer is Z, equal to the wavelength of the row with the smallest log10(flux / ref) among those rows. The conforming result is 6440 angstrom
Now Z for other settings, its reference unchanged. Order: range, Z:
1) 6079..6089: 6086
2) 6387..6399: 6398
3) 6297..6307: 6298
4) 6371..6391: 6384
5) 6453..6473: 6472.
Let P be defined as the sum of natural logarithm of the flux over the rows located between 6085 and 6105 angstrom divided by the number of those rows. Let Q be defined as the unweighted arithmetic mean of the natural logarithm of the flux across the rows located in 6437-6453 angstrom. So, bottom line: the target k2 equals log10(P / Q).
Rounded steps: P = 4.02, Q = 3.96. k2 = 0.0065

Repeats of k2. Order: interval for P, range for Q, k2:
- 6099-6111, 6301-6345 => 0.0052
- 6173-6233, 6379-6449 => 0.0017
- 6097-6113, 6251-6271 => 0.0054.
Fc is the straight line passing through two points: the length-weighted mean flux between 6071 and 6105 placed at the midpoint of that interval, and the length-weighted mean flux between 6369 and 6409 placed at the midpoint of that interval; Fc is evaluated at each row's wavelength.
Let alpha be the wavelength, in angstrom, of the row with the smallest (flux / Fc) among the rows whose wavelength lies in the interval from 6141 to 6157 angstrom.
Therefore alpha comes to 6148 angstrom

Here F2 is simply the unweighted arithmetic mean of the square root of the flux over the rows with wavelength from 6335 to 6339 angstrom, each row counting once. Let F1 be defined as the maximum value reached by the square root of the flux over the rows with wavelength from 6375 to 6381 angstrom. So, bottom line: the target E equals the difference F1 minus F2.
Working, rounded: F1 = 7.73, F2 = 7.38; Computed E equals 0.36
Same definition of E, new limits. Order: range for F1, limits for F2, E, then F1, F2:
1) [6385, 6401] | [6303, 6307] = 0.32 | 7.58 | 7.26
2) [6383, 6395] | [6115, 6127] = -0.01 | 7.58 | 7.59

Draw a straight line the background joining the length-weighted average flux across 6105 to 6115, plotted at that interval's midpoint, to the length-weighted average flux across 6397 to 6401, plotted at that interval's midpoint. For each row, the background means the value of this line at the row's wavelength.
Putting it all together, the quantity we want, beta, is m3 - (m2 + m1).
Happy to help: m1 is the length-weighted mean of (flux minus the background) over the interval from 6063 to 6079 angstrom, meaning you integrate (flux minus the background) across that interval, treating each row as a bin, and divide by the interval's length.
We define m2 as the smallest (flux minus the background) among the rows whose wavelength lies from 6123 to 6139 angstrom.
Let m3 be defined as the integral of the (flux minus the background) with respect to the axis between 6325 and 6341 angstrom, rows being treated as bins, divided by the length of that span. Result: 2.9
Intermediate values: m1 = 0.6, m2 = -1.9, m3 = 1.6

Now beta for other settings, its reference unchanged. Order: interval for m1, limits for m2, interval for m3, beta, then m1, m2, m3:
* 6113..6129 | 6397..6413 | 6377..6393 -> 3.7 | 1.2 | -4.2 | 0.8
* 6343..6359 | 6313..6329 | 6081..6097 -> -4.6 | 2.8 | -0.3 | -2.1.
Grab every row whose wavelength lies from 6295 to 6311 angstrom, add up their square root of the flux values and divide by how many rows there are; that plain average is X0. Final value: 7.190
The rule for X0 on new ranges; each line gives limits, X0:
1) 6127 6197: 7.375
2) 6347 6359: 7.568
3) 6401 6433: 7.361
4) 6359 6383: 7.464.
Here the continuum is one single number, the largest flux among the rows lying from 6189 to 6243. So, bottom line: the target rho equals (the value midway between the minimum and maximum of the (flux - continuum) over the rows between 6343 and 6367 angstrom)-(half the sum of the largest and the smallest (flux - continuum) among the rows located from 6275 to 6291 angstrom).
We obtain -0.7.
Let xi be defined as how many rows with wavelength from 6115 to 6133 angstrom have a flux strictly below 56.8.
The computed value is 3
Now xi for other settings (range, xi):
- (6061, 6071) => 3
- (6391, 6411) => 9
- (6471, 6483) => 4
